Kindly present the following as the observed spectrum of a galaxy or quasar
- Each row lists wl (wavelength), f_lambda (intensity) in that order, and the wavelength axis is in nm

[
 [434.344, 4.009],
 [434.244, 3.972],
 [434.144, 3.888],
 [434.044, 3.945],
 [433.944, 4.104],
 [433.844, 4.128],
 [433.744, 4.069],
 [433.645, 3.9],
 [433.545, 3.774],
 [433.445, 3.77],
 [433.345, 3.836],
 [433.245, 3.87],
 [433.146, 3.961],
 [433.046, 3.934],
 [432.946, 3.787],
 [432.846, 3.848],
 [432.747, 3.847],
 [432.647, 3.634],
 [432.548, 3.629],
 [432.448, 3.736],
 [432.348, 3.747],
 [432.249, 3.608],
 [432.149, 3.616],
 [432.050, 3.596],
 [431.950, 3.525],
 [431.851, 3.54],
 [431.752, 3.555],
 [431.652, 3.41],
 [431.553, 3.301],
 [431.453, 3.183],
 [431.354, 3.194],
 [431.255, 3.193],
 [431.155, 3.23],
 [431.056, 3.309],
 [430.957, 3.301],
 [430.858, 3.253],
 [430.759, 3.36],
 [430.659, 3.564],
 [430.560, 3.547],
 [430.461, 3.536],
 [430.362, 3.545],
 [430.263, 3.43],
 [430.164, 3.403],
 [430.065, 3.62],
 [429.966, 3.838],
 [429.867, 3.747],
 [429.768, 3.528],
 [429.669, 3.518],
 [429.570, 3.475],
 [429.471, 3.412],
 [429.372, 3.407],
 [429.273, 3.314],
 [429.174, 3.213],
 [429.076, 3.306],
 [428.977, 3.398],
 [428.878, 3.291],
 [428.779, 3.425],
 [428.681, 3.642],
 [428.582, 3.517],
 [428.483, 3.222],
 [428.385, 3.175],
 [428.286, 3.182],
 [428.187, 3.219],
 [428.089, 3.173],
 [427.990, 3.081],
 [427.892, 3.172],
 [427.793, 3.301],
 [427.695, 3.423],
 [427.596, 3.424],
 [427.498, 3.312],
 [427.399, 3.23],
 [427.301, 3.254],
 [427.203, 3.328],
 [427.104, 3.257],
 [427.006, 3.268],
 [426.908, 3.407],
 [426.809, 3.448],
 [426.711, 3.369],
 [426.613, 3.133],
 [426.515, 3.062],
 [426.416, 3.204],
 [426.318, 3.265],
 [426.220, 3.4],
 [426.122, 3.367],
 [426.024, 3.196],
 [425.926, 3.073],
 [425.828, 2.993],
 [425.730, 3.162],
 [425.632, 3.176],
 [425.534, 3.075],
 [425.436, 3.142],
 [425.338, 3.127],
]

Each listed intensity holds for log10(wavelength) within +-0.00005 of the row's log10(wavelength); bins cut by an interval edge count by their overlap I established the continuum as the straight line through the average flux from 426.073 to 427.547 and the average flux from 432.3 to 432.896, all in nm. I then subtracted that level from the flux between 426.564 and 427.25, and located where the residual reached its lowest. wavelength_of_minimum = 426.613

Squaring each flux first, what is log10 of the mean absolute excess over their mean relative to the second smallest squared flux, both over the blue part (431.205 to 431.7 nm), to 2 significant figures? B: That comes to -1.3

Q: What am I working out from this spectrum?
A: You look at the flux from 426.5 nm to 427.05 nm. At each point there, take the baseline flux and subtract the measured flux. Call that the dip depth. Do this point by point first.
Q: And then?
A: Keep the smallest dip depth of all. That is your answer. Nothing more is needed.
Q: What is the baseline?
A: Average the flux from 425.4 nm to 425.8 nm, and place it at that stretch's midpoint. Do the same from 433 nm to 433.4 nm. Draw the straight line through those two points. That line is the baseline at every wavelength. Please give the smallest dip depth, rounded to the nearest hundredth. -0.19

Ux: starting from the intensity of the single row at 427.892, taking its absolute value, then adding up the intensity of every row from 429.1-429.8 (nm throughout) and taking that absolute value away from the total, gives 21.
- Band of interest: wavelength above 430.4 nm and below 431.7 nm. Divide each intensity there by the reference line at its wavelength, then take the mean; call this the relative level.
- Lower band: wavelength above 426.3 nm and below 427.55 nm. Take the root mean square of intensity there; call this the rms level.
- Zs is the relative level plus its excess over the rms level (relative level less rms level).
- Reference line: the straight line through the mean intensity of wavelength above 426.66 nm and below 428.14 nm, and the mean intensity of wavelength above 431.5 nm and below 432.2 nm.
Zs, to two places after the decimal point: -1.35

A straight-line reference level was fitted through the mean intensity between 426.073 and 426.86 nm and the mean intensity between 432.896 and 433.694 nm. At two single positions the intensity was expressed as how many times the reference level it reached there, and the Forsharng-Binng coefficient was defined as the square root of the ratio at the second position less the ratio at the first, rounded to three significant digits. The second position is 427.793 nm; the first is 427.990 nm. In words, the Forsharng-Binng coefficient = 0.263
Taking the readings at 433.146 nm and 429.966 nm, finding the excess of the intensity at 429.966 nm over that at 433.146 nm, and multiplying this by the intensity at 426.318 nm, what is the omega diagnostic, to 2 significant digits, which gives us -0.40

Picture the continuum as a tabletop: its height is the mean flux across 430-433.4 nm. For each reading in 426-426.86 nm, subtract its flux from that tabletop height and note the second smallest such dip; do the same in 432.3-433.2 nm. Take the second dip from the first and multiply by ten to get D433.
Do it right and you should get 5.3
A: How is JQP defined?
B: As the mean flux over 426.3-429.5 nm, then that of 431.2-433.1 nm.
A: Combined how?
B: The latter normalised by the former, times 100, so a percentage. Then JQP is 108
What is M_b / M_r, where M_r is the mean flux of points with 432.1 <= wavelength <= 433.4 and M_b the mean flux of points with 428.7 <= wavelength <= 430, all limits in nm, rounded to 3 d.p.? 0.915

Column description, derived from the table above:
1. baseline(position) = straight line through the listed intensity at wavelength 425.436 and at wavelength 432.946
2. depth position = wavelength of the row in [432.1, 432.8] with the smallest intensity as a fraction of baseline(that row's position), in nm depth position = 432.647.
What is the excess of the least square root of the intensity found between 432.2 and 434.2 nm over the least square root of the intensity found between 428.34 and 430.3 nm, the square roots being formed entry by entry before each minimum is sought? 0.12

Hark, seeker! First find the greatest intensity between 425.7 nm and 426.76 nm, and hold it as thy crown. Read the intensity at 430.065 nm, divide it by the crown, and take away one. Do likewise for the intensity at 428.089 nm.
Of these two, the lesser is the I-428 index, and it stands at -0.067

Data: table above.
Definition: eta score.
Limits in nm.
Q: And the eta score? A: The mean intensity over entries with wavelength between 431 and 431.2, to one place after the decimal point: 3.3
